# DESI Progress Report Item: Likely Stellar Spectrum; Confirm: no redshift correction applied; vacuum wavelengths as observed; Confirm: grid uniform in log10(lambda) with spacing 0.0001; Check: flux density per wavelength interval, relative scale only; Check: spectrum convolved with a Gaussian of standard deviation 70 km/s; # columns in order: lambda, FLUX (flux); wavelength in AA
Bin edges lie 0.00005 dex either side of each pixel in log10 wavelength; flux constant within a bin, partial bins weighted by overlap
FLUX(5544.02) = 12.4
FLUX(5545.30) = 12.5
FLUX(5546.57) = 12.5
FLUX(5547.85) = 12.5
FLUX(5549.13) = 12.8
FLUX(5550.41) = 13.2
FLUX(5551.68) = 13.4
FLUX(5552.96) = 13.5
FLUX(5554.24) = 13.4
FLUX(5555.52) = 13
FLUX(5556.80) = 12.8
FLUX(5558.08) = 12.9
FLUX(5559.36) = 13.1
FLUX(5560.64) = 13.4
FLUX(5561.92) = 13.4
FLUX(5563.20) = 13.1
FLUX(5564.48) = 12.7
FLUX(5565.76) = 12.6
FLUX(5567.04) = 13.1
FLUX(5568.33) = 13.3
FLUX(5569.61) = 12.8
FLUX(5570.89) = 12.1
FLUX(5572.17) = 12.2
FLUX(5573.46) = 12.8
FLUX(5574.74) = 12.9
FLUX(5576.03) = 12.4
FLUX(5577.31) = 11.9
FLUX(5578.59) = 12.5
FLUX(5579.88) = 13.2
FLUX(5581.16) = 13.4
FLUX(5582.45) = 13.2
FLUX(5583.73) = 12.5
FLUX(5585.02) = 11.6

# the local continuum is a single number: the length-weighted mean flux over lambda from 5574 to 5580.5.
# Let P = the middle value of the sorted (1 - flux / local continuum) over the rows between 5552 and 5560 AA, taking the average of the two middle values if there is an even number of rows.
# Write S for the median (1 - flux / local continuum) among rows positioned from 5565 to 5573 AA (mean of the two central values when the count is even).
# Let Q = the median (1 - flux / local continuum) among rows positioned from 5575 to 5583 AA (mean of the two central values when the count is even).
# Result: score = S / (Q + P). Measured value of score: 0.2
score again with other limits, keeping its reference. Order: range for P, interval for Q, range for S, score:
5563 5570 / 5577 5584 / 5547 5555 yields 1.1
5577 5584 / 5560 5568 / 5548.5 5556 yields 0.9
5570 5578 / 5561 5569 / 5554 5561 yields 2.0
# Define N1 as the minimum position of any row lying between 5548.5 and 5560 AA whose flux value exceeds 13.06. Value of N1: 5550.41 AA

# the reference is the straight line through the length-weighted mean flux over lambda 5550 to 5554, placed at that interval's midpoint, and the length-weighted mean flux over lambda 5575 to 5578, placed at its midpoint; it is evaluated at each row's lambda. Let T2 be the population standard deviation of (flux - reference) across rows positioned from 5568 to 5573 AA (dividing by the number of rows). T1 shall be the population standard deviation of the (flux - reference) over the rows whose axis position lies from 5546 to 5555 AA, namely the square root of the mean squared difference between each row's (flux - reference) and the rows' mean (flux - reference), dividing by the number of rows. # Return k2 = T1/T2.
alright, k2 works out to 1.2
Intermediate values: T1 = 0.52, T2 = 0.42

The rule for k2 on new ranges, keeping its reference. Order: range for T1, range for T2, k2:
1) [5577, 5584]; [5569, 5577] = 1.7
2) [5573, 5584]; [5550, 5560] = 2.8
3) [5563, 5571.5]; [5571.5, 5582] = 0.6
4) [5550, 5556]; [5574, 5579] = 0.5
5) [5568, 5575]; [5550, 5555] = 2.5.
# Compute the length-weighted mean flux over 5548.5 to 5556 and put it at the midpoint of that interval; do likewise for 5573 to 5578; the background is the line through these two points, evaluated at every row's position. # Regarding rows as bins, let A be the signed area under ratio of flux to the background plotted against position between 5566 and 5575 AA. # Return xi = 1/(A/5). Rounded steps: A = 9.05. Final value 0.553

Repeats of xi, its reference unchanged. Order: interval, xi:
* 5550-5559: 0.555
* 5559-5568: 0.548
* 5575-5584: 0.539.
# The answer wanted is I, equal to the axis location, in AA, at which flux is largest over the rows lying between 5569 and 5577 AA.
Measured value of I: 5574.74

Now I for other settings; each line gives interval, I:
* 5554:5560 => 5554.24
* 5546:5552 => 5551.68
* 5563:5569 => 5568.33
